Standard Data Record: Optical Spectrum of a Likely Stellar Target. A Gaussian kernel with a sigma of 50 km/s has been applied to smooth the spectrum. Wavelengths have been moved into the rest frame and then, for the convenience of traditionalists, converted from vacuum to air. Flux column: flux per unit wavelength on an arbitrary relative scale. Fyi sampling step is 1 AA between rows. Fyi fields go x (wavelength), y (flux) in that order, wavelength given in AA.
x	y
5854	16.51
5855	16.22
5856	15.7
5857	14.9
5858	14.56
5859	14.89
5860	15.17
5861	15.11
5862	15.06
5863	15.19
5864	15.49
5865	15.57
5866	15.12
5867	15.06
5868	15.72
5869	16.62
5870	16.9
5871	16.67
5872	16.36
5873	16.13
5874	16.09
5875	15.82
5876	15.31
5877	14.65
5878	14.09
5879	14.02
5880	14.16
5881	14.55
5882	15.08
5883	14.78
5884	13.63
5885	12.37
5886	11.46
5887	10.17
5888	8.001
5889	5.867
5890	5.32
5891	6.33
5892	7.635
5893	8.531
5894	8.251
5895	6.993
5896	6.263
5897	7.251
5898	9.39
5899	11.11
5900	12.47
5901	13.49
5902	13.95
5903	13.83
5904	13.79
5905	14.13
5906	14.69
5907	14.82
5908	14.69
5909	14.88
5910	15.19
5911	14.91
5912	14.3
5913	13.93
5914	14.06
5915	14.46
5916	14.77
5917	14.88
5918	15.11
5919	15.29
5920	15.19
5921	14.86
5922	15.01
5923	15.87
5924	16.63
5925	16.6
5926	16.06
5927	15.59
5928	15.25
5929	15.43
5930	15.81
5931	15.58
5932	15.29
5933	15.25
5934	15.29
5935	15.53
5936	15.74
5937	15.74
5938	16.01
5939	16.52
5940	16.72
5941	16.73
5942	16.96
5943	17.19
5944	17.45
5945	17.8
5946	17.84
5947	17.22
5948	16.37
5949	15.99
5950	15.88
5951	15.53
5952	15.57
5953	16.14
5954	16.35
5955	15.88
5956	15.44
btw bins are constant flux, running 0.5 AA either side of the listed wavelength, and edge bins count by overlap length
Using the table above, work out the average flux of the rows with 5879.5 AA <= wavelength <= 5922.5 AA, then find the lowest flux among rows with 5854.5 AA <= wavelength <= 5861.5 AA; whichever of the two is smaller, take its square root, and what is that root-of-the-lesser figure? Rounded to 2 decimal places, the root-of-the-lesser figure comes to 3.51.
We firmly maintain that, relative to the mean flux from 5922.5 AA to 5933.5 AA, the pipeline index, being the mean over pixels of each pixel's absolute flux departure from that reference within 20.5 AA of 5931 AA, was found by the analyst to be 0.77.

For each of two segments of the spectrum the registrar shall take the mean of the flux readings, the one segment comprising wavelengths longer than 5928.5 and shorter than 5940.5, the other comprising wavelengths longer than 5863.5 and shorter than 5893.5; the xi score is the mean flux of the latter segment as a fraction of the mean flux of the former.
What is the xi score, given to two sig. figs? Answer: 0.84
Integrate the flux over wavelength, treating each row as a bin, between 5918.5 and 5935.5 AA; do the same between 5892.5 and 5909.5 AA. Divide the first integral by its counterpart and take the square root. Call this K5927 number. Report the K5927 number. 1.15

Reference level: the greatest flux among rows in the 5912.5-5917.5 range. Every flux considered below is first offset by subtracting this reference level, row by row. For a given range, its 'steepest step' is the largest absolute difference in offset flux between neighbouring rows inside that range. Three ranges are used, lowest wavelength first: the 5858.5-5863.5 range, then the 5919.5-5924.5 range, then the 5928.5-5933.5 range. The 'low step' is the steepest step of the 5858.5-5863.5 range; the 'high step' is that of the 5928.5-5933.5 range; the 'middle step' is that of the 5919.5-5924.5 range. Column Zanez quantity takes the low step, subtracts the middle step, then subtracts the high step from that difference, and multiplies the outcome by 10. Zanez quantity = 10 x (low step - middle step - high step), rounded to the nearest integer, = -10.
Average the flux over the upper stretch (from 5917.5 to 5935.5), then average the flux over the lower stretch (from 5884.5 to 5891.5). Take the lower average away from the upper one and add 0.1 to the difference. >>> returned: 7.1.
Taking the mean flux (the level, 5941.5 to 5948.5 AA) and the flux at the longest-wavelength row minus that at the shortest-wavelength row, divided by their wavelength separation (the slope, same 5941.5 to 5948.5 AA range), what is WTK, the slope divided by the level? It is -0.006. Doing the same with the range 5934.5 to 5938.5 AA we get 0.010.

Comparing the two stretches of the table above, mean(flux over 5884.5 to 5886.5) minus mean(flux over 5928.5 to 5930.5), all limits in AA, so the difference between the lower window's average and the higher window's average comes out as -3.7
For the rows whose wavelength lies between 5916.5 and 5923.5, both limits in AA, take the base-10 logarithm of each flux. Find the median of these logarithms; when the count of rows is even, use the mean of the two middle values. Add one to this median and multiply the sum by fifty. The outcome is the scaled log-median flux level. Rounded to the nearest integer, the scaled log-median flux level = 109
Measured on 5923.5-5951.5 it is 110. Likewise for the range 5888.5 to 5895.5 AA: 92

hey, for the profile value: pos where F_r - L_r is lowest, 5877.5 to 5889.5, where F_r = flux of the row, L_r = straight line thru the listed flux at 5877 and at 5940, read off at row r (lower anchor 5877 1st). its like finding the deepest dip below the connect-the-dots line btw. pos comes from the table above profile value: 5889 AA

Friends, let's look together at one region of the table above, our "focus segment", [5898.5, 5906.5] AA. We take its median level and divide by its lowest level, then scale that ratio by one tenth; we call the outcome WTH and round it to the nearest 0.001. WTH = 0.124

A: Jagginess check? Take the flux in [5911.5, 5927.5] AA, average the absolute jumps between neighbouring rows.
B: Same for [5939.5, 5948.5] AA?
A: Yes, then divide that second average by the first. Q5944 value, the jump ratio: 1.0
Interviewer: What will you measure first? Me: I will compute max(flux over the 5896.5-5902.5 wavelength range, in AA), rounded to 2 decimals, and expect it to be 13.95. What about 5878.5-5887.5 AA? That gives 15.08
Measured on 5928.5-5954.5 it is 17.84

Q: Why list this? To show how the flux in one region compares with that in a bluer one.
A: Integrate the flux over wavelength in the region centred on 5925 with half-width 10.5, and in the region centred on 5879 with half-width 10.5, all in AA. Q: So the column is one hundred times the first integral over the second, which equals 111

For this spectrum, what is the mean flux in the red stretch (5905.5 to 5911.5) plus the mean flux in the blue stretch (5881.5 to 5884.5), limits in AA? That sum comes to 29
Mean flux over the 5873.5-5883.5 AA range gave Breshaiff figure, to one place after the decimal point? 14.9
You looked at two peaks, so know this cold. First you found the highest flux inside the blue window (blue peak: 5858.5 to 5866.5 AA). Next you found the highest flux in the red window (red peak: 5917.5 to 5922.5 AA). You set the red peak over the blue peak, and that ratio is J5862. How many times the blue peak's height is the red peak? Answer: 0.98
